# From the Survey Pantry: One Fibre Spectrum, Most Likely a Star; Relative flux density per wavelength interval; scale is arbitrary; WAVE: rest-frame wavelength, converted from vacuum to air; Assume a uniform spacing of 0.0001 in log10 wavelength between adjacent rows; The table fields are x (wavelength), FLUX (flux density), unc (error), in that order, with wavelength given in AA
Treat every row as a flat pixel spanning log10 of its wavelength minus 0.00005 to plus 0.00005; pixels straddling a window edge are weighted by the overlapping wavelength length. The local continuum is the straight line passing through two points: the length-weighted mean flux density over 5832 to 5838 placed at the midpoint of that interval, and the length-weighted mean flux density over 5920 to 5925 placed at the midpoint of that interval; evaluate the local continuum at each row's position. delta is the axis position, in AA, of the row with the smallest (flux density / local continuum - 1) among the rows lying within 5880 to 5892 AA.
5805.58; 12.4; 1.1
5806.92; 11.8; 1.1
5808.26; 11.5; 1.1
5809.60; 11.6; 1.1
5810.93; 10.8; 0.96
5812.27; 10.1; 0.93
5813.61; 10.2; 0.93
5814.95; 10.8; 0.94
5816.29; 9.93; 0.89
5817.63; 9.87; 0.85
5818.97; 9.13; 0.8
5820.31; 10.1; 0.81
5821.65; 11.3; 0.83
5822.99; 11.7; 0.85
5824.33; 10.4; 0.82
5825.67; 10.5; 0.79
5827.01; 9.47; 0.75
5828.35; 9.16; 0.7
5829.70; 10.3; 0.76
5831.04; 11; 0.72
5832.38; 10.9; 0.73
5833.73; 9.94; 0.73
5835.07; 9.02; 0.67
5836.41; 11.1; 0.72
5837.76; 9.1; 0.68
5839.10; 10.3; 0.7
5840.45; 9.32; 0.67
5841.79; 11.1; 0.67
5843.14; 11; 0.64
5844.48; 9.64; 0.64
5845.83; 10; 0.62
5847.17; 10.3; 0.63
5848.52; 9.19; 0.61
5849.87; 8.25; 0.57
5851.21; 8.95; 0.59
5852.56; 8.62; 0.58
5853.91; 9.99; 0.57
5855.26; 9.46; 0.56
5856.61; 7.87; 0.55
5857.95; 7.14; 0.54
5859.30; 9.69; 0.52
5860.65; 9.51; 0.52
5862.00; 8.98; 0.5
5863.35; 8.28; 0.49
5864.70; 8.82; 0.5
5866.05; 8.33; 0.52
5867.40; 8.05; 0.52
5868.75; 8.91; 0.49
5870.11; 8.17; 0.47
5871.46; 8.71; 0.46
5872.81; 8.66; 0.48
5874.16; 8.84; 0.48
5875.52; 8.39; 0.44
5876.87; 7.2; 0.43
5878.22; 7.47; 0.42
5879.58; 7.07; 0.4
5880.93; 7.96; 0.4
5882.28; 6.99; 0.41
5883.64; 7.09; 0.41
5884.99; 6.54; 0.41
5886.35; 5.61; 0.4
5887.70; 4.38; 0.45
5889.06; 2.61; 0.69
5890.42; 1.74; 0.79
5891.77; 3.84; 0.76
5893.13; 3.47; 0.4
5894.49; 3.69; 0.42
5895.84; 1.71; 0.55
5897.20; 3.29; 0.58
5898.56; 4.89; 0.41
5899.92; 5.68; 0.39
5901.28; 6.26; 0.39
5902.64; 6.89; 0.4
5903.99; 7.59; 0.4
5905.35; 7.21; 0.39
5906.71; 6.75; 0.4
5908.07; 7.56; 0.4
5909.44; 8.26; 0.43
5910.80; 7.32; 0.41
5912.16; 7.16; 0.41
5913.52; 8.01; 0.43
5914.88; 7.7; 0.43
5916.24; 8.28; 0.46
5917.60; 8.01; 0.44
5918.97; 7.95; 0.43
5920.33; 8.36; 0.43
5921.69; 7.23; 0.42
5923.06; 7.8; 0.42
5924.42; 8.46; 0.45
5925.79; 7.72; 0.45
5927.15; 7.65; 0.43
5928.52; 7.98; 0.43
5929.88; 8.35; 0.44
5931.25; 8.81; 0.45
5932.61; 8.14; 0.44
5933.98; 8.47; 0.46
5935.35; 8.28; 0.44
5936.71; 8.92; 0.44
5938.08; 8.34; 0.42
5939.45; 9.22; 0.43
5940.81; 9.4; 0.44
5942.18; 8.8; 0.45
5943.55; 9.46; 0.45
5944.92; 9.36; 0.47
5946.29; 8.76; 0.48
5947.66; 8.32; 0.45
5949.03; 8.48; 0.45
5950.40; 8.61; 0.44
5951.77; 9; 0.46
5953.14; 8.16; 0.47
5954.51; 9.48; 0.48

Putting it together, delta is 5890.42 AA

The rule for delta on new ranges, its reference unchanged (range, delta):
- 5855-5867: 5857.95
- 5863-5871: 5867.40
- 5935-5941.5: 5935.35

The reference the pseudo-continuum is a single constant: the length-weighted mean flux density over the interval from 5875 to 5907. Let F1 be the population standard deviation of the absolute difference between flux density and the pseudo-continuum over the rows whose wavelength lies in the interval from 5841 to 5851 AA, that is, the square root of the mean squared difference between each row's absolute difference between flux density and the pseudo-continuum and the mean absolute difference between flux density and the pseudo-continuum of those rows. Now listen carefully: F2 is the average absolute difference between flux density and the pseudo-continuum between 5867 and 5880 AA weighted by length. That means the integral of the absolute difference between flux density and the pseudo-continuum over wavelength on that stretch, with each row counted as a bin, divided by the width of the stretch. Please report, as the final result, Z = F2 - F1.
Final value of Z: 1.7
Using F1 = 0.93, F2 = 2.6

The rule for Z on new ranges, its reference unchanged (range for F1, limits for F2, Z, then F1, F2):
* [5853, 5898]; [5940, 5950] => 2.3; 1.02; 3.4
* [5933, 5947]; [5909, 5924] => 1.8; 0.42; 2.3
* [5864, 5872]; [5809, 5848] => 4.4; 0.33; 4.7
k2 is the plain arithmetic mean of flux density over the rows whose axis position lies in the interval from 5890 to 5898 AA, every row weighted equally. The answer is 3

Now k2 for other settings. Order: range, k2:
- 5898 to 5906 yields 6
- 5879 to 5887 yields 7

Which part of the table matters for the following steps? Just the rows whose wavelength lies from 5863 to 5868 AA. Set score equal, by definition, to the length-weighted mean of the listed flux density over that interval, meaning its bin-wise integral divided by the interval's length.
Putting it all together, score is 8.4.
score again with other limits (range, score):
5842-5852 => 9.7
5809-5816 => 10.7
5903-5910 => 7.4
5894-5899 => 3.3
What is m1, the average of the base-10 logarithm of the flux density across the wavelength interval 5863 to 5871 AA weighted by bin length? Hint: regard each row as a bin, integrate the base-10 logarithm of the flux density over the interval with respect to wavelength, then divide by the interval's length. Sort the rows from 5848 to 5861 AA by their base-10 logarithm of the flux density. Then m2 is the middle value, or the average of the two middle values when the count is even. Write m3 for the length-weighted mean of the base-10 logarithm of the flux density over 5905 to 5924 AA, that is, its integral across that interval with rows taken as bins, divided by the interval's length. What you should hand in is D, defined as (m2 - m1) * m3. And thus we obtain 0.028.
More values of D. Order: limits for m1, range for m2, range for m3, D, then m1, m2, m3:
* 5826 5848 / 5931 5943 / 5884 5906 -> -0.037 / 1.00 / 0.94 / 0.64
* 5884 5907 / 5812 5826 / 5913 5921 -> 0.330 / 0.64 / 1.01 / 0.91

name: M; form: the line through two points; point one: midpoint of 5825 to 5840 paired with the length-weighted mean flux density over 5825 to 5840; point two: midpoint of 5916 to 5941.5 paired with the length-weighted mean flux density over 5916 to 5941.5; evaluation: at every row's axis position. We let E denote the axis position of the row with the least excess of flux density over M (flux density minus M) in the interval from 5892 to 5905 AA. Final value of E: 5895.84 AA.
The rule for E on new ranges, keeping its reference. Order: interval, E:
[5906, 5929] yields 5906.71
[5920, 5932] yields 5921.69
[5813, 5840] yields 5818.97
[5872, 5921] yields 5890.42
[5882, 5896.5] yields 5890.42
